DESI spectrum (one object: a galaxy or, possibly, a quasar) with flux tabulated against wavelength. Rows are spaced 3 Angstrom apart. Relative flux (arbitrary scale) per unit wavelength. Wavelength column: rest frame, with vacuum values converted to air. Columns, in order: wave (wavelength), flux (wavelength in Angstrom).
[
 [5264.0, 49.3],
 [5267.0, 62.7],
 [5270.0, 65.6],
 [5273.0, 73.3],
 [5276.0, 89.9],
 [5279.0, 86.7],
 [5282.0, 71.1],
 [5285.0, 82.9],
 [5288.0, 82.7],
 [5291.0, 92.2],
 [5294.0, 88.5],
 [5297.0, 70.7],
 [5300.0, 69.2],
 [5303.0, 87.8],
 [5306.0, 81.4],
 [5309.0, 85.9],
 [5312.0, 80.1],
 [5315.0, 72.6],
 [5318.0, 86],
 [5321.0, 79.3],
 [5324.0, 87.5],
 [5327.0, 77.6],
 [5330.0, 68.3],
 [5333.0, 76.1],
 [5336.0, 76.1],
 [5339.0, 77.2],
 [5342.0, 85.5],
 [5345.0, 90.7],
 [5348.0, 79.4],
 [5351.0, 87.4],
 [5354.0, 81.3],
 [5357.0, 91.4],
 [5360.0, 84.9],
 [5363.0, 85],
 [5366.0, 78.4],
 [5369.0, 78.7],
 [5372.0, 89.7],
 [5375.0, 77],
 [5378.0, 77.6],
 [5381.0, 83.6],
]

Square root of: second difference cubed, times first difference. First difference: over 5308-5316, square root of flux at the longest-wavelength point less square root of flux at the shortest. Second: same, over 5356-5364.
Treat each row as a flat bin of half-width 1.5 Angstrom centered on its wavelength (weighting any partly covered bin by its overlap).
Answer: 0.17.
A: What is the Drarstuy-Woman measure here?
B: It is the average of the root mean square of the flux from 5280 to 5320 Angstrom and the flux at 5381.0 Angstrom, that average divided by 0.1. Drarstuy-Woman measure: 824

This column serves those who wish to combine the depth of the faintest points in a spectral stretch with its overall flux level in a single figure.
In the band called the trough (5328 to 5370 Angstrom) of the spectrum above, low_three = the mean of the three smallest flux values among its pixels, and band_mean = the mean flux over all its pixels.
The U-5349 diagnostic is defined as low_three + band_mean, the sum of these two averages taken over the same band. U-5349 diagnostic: 155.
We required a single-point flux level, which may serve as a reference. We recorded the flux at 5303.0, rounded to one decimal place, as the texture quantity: 87.8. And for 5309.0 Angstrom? 85.9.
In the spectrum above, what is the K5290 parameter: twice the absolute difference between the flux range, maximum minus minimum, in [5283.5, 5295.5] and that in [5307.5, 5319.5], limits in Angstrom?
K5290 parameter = 7.8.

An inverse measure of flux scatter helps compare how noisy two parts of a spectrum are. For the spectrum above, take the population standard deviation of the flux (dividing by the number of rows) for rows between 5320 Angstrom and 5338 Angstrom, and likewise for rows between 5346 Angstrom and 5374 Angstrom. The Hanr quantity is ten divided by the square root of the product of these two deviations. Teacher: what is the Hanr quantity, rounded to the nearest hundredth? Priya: 1.97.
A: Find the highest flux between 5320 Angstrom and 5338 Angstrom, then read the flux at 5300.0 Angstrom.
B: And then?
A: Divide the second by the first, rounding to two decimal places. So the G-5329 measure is 0.79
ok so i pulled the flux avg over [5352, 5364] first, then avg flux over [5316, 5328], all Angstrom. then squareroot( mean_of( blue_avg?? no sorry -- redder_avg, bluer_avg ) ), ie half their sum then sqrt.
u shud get 9.17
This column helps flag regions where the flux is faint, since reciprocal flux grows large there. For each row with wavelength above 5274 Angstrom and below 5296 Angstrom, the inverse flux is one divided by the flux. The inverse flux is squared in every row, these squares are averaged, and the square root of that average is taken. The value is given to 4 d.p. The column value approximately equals 0.0119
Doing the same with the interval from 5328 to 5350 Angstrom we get 0.0128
